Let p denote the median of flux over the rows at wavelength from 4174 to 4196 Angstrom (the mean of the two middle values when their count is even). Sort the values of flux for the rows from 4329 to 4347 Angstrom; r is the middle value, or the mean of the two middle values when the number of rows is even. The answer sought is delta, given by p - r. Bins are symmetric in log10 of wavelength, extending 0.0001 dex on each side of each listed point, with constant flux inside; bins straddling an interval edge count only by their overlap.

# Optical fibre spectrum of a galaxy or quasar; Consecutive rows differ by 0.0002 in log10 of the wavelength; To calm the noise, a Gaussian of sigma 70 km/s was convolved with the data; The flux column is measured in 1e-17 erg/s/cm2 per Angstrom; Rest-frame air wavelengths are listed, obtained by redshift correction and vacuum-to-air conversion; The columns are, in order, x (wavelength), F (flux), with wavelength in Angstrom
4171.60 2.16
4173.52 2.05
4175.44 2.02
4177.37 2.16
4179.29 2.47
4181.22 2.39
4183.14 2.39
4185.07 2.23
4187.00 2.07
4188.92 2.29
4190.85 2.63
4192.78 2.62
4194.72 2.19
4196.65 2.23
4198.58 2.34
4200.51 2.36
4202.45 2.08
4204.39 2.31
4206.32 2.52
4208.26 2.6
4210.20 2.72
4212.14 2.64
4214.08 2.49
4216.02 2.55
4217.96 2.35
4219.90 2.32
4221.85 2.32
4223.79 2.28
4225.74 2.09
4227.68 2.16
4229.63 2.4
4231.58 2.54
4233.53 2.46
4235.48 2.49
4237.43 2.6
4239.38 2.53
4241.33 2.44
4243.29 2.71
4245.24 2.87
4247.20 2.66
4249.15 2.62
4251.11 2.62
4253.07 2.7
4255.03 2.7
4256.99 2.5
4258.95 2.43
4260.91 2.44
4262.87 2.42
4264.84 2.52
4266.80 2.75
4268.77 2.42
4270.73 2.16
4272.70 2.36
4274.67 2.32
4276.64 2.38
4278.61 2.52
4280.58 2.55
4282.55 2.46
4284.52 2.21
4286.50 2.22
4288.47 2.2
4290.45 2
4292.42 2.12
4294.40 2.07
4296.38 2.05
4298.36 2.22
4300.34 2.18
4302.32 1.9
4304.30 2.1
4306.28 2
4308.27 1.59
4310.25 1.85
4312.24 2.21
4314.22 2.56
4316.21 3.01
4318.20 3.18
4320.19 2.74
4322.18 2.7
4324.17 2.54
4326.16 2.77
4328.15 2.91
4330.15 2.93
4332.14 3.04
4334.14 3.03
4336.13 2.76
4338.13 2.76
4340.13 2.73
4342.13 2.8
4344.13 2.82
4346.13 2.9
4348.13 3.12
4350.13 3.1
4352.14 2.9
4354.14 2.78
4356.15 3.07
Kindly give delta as -0.5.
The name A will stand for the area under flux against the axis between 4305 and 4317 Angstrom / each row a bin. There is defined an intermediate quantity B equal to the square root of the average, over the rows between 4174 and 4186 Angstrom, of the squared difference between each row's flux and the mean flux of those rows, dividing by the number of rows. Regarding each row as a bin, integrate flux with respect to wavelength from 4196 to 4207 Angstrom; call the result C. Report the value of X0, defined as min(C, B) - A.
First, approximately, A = 26.2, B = 0.155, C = 25.3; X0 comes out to -26.1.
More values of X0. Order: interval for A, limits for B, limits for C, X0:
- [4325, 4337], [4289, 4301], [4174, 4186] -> -34.8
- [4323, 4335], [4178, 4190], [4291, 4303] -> -34.3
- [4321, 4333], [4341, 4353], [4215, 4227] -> -33.6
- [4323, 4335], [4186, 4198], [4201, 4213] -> -34.2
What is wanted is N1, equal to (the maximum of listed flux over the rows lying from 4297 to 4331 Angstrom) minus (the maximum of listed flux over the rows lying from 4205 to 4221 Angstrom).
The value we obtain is 0.46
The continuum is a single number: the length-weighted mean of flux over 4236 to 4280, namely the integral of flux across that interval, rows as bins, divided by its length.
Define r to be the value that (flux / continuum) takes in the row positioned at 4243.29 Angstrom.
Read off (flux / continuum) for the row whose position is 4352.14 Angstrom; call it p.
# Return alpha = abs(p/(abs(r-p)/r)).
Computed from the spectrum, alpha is 16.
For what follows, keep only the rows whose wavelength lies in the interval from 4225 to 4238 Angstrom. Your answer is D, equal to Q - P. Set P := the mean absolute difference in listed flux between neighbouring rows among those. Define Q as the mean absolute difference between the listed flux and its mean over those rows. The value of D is 0.04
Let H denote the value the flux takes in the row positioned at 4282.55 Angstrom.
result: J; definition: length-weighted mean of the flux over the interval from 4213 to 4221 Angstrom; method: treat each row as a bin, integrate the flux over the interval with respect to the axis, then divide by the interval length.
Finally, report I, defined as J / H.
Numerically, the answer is 0.99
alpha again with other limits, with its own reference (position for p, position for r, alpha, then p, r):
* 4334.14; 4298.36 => 3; 1.20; 0.88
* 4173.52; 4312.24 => 11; 0.81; 0.87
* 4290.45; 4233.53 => 4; 0.79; 0.97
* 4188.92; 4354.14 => 5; 0.91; 1.10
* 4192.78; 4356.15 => 7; 1.04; 1.21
